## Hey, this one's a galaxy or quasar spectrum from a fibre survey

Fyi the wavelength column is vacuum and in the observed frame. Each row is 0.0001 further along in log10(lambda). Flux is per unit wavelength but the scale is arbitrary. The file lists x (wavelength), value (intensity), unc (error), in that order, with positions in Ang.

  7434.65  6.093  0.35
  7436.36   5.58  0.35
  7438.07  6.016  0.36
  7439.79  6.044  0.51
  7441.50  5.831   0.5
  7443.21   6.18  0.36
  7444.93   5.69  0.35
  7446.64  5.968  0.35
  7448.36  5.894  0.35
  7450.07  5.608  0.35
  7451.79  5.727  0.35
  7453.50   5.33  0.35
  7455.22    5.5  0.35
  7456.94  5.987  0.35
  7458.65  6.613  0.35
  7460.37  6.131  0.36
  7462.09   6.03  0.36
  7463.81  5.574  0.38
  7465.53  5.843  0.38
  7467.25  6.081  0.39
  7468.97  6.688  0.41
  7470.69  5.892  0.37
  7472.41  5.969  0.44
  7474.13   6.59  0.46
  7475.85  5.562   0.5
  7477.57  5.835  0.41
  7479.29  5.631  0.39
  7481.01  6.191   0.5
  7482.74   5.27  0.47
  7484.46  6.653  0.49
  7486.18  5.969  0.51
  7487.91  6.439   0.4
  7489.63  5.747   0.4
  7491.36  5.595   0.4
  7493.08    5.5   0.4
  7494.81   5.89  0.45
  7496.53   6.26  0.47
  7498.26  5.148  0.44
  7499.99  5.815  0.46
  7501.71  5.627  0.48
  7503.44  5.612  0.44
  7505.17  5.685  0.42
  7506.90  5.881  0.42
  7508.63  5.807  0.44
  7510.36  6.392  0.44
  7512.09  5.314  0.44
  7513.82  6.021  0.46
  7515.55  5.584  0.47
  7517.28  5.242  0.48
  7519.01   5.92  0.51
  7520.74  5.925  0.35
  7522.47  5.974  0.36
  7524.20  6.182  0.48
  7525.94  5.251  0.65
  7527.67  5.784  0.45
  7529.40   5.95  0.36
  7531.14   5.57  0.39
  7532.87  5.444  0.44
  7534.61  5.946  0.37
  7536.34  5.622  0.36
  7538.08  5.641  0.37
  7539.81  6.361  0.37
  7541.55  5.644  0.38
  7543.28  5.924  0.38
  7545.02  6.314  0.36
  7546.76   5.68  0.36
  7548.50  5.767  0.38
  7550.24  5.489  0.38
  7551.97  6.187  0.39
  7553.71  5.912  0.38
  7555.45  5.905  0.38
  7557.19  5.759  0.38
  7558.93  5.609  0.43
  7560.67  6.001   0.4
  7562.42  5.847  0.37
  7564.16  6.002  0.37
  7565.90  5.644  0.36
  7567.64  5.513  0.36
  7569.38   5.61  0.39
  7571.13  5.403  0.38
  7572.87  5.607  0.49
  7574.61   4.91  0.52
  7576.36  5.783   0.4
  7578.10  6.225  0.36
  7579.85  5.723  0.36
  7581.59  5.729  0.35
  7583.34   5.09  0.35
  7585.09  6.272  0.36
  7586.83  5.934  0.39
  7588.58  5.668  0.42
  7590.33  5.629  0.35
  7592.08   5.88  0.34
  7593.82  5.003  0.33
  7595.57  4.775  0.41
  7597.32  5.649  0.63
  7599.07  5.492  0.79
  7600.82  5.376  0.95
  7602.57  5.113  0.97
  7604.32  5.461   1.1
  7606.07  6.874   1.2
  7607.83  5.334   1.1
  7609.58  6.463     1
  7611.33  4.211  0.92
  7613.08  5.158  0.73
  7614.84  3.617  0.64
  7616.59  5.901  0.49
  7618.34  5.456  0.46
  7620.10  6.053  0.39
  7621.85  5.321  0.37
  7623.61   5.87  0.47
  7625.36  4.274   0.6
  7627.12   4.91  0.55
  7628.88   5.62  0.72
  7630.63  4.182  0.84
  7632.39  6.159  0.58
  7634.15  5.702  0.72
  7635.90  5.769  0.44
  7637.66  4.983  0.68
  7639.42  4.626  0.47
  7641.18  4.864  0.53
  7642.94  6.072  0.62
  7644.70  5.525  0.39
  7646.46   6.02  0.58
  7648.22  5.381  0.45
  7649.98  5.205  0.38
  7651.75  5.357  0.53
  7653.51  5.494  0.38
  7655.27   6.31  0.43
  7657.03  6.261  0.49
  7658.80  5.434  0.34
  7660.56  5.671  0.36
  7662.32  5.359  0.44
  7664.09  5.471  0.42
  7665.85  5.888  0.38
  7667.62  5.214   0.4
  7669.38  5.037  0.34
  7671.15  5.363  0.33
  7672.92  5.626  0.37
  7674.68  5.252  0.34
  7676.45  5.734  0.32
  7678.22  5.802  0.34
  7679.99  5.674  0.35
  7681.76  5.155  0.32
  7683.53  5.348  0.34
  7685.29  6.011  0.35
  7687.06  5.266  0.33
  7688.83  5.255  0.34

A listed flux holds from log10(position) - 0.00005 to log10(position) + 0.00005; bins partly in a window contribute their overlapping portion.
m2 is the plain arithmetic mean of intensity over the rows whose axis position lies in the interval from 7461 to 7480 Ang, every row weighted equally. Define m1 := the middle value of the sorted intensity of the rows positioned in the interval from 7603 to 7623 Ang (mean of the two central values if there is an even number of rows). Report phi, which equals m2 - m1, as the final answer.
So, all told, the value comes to 0.5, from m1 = 5.46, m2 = 5.97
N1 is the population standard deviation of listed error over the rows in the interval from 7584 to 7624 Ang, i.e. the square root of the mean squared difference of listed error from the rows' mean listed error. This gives 0.29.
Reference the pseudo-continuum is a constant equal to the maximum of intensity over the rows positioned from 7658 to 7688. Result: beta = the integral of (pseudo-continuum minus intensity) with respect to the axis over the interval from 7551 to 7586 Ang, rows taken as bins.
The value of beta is 10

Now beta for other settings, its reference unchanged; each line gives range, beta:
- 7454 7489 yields 0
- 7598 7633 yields 24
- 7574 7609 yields 14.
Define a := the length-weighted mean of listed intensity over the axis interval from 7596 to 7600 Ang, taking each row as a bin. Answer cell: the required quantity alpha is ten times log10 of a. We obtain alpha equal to 7.39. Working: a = 5.48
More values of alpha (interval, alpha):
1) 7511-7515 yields 7.56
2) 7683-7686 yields 7.57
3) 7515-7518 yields 7.33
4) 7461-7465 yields 7.65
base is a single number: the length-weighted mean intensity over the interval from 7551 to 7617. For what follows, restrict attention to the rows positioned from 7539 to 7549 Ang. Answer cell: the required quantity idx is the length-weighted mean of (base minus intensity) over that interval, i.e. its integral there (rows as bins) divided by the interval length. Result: -0.4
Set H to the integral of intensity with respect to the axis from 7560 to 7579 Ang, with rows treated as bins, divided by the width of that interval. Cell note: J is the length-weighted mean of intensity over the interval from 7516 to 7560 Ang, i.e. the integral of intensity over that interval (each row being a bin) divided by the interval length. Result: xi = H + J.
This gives 11.5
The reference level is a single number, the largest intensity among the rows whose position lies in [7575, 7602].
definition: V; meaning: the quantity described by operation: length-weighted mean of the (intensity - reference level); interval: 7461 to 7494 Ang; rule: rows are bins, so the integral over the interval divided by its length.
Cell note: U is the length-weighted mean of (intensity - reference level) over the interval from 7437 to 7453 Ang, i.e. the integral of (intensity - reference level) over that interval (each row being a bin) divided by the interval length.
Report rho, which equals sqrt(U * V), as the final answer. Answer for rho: 0.36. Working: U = -0.40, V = -0.32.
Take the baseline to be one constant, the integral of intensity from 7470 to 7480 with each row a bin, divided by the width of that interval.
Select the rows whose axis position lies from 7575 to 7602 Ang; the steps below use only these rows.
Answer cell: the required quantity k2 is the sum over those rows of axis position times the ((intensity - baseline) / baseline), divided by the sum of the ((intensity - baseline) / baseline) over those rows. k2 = 7593.4 Ang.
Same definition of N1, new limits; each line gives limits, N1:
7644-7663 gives 0.07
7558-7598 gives 0.07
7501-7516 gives 0.02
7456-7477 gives 0.05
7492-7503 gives 0.03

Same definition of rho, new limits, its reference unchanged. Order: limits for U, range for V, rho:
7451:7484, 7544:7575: 0.43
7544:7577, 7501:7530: 0.52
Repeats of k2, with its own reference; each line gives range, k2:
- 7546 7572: 7562.1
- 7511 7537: 7523.4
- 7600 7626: 7614.9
